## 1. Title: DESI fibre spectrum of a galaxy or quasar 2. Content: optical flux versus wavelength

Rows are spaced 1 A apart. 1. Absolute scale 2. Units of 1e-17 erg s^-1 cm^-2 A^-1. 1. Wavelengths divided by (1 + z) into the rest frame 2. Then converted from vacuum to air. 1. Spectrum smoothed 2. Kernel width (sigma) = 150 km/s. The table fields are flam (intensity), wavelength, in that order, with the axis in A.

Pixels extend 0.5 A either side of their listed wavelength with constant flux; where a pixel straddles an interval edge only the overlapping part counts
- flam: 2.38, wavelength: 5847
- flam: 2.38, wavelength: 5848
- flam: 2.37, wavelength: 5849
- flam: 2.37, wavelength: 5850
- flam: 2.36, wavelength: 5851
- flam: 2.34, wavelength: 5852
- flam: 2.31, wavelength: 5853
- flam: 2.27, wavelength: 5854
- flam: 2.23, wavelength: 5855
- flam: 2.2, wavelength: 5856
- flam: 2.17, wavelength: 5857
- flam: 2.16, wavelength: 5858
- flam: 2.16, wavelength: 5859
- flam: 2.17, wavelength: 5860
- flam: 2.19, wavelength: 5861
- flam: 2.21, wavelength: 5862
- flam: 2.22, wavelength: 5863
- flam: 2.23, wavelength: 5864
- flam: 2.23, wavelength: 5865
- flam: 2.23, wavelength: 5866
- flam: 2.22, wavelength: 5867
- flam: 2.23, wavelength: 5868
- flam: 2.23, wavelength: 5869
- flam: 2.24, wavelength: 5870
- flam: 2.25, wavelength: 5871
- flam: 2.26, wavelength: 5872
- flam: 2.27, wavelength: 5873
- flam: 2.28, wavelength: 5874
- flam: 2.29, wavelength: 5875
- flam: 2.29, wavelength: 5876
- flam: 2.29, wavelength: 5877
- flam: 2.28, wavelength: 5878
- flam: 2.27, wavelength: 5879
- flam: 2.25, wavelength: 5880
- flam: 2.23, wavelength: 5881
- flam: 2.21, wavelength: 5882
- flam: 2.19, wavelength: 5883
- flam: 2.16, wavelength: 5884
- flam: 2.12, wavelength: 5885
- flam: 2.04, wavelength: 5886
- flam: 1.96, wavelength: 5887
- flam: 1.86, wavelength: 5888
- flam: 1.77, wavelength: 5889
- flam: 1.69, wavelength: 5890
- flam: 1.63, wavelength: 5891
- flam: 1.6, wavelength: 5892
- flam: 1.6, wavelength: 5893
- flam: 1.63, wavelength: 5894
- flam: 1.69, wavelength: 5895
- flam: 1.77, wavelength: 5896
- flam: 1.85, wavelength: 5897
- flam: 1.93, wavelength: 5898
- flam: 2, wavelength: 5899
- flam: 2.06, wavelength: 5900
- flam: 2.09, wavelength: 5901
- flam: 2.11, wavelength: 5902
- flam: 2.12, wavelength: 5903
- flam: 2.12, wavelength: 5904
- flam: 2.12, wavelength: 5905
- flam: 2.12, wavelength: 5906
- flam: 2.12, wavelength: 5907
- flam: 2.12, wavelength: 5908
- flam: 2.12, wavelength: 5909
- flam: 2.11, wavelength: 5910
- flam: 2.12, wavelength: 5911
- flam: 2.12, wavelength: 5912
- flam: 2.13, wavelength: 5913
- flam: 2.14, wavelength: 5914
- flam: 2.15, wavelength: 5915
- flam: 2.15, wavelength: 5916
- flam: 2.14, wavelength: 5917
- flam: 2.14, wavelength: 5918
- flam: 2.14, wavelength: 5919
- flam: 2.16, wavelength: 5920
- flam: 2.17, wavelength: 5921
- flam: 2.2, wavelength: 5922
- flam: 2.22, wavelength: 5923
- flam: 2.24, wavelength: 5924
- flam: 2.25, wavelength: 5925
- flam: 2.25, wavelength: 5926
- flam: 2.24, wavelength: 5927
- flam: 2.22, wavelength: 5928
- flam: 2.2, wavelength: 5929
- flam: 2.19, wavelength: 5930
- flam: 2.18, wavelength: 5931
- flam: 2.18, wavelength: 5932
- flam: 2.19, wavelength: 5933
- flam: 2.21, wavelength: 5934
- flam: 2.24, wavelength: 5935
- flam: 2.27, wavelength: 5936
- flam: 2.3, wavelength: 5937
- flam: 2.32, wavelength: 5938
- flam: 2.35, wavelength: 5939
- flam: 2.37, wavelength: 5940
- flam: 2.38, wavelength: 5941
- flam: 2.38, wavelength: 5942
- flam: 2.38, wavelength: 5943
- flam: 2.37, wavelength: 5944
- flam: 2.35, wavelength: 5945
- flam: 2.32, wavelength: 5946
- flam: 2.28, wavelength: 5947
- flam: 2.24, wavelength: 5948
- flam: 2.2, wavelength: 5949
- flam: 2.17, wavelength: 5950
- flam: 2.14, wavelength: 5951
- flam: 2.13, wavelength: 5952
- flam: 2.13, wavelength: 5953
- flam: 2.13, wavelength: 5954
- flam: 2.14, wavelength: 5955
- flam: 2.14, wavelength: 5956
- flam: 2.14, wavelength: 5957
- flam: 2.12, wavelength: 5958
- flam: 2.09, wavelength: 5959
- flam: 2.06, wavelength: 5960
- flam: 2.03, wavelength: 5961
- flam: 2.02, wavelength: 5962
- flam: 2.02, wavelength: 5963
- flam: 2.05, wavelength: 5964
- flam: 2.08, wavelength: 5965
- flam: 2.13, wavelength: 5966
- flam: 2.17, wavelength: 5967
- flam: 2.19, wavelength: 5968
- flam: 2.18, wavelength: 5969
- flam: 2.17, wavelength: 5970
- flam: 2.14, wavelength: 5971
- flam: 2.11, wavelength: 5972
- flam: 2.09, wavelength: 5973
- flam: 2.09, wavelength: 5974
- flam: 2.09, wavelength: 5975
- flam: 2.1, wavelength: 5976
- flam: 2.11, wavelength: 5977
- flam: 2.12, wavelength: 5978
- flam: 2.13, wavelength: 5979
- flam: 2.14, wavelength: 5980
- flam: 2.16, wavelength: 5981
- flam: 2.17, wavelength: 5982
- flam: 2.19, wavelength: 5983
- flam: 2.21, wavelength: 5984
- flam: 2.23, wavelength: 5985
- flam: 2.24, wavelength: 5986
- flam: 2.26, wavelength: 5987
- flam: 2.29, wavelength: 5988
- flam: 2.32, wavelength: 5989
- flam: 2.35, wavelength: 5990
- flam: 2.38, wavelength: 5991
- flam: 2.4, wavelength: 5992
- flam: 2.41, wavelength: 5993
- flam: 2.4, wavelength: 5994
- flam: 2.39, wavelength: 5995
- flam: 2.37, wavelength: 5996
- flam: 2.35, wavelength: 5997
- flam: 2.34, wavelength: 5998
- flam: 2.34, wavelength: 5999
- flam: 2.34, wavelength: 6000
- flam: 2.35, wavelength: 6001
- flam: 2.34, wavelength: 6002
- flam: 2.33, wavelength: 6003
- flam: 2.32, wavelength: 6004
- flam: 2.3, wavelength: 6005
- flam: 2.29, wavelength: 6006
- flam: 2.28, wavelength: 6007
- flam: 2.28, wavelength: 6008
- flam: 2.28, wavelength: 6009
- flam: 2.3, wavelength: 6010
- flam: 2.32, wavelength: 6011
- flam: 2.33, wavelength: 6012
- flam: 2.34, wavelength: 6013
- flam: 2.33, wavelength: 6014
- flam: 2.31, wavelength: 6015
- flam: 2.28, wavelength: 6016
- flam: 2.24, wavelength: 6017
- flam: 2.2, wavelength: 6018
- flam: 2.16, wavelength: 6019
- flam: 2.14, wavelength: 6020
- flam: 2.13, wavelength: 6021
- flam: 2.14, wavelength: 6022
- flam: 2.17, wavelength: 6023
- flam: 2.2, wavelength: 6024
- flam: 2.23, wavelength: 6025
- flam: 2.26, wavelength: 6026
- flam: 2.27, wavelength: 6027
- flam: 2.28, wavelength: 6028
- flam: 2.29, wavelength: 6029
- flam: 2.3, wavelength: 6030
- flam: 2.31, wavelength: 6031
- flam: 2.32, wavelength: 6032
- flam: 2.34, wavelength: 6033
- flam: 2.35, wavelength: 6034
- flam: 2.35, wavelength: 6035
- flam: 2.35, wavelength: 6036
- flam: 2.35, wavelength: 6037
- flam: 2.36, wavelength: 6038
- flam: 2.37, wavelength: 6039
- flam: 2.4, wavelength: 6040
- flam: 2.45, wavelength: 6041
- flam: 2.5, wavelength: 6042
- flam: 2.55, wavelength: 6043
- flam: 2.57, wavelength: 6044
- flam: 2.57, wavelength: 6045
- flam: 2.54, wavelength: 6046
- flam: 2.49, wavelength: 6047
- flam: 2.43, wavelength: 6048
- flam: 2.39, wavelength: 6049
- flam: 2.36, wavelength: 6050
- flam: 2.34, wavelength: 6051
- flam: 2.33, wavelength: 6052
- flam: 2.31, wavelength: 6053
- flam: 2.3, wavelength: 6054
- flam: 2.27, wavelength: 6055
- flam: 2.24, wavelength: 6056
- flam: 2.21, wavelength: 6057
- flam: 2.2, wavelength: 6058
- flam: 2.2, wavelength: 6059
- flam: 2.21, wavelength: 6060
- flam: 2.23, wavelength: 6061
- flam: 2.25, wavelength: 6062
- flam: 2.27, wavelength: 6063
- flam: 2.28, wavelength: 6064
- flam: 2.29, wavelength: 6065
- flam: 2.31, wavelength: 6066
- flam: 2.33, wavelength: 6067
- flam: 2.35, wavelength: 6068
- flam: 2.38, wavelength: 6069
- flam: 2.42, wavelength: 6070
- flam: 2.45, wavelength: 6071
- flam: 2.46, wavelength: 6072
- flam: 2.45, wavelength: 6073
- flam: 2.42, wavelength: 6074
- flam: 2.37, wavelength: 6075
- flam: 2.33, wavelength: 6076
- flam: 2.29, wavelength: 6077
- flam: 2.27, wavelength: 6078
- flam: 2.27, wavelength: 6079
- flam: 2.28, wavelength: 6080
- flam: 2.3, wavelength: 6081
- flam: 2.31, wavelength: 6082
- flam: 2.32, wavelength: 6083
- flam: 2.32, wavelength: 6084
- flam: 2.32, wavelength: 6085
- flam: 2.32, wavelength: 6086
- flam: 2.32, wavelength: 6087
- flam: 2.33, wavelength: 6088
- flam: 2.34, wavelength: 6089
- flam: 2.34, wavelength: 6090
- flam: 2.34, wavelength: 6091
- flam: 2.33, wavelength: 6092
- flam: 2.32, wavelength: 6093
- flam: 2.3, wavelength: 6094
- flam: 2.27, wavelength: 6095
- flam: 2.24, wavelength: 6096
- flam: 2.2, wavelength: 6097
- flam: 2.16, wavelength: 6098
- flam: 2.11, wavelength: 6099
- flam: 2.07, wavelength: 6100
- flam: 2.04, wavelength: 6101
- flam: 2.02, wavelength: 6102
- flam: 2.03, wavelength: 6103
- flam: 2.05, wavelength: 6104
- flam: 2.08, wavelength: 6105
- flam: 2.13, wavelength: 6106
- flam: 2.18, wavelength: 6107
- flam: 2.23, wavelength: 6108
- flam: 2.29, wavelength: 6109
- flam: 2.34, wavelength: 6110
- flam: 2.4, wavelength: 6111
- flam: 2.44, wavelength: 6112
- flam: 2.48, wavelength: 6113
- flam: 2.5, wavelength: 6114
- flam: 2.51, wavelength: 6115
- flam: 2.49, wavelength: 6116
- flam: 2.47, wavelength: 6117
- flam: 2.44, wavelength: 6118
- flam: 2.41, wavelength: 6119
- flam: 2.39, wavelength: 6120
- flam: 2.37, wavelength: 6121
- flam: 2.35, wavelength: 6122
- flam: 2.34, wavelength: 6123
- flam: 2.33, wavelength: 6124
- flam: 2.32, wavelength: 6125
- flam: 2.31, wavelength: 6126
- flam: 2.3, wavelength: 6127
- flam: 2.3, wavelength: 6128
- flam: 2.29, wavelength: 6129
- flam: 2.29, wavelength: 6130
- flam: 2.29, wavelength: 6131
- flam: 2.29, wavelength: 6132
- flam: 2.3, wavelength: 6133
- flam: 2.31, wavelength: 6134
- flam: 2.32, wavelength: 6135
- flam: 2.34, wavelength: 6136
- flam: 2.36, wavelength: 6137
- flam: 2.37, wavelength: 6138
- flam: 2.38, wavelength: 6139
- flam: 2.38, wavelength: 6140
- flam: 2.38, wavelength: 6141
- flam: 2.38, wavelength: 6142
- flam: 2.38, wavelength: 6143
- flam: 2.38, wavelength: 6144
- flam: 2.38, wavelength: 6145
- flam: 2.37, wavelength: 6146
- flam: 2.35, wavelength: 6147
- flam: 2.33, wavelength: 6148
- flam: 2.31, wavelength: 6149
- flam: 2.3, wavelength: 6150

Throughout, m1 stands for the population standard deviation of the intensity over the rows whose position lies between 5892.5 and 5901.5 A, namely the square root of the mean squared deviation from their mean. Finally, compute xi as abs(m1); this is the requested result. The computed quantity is 0.17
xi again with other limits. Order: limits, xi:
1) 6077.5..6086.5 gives 0.02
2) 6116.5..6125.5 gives 0.05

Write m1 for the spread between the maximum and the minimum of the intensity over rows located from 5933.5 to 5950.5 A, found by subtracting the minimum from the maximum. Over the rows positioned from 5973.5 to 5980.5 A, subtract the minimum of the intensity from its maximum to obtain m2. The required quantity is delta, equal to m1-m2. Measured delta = 0.2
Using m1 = 0.21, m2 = 0.05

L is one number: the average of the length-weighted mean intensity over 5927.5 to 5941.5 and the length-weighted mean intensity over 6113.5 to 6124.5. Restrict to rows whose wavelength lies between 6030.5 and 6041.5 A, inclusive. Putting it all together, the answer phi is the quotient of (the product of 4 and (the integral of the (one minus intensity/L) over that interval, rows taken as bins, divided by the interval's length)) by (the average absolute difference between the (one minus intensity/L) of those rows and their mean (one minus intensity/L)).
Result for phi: -3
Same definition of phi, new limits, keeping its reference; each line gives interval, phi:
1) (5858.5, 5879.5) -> 13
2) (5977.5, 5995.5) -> 3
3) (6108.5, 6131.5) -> -2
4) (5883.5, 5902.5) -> 11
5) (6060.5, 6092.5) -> 1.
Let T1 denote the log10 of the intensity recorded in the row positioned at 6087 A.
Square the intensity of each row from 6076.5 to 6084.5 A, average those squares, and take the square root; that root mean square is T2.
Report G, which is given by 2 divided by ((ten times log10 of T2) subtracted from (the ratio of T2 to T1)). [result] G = 0.75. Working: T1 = 0.37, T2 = 2.30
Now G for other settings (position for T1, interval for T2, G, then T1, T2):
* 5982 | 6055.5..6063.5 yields 0.64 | 0.34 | 2.23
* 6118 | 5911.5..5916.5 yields 0.90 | 0.39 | 2.14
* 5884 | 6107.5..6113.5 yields 0.60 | 0.33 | 2.36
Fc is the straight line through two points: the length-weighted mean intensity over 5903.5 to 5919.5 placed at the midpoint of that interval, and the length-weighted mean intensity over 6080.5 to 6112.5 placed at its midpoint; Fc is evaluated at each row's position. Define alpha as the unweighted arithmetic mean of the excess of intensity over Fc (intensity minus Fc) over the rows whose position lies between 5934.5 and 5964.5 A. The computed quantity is 0.06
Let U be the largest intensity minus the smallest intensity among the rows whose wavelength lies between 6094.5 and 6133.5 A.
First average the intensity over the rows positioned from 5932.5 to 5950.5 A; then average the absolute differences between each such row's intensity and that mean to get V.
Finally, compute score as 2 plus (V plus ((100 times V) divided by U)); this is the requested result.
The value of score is 15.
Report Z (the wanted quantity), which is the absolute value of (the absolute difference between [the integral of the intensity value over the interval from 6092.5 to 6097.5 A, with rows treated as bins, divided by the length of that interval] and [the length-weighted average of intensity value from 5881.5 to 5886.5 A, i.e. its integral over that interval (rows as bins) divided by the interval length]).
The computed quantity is 0.12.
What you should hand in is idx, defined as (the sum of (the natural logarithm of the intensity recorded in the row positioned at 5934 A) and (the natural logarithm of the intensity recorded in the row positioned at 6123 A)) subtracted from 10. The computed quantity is 8.36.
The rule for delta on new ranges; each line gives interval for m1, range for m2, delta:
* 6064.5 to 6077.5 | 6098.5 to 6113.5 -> -0.3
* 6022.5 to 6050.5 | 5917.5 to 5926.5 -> 0.3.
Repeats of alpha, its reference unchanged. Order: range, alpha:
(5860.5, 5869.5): 0.12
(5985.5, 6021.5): 0.12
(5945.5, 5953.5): 0.05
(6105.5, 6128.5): 0.11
